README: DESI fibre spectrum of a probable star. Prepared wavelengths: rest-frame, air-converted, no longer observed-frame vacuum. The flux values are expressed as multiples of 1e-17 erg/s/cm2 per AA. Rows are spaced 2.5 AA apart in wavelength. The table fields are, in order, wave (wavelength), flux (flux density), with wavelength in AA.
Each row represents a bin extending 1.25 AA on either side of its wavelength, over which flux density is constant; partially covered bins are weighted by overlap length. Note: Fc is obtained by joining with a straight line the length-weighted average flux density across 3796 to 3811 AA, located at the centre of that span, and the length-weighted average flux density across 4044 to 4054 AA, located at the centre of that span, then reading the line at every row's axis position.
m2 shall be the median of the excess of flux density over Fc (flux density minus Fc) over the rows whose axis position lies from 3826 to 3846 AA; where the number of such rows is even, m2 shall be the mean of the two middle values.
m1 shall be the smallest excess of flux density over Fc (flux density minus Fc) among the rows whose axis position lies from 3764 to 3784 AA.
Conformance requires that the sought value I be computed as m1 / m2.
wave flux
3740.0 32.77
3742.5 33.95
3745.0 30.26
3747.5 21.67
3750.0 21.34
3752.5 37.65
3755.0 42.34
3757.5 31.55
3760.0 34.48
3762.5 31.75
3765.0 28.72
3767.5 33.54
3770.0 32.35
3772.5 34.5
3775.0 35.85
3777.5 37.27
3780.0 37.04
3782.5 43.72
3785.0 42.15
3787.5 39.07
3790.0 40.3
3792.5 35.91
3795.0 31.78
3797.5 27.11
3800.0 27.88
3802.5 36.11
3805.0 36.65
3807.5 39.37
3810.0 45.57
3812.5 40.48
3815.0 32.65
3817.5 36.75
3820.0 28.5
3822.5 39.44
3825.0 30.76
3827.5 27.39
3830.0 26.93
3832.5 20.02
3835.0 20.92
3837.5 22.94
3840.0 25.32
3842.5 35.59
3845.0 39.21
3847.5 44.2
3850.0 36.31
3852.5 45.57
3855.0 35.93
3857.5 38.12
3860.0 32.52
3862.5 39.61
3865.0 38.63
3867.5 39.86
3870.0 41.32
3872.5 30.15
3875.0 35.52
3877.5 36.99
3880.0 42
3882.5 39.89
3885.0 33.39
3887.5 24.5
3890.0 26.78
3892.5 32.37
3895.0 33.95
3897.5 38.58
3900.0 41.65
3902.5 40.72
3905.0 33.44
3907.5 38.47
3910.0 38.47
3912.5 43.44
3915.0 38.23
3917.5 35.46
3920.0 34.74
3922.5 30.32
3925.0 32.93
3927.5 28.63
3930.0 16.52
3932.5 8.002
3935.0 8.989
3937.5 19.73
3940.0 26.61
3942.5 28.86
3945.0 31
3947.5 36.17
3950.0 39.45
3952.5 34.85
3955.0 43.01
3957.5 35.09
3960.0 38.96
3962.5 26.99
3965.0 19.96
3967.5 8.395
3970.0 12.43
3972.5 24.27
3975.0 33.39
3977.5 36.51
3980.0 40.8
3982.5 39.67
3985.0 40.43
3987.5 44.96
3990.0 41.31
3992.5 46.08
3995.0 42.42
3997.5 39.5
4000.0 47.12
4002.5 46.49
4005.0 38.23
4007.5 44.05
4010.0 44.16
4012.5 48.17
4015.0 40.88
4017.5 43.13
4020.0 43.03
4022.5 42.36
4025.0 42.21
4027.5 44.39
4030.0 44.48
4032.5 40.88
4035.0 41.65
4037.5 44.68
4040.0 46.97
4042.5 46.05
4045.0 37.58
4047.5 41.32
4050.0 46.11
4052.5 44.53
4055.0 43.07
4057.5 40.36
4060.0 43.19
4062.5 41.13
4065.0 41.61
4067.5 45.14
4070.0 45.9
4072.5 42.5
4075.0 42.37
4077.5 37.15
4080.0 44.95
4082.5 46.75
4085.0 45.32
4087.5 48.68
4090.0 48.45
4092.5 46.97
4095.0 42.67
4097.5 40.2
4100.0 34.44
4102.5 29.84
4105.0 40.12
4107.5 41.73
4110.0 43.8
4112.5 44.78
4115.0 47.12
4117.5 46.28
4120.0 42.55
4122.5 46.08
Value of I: 1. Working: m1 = -5.4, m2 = -10.0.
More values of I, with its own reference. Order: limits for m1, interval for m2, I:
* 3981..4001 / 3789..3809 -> -2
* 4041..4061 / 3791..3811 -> -5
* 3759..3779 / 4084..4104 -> -21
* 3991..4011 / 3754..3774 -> 2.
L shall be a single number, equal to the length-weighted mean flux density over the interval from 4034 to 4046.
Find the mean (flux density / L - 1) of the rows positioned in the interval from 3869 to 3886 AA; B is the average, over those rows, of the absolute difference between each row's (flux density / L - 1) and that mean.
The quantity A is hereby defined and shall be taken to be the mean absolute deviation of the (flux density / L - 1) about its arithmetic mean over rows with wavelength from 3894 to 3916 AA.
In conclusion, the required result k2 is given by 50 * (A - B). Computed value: -1.4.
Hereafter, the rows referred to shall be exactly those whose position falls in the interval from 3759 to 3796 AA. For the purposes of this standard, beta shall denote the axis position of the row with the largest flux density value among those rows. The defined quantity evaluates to 3782.5 AA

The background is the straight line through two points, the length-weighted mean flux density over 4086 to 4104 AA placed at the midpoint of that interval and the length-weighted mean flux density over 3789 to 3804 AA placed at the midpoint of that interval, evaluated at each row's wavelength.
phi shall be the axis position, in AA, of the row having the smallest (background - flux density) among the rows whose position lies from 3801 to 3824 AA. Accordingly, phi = 3810.0 AA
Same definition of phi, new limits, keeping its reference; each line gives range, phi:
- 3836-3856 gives 3852.5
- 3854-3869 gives 3867.5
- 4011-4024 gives 4012.5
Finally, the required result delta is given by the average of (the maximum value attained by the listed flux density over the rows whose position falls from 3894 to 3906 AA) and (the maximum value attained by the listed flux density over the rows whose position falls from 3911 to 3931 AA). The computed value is 42.5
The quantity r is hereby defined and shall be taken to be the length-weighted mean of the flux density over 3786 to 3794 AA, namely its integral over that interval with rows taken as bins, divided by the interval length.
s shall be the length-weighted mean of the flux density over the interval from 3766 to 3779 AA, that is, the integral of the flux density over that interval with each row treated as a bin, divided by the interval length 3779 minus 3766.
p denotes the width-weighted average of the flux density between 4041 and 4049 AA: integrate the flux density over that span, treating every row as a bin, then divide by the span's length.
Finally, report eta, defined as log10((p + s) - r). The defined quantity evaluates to 1.58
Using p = 42.0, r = 38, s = 35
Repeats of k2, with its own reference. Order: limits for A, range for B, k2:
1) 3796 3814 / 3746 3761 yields -1.9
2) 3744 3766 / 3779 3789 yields 2.9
